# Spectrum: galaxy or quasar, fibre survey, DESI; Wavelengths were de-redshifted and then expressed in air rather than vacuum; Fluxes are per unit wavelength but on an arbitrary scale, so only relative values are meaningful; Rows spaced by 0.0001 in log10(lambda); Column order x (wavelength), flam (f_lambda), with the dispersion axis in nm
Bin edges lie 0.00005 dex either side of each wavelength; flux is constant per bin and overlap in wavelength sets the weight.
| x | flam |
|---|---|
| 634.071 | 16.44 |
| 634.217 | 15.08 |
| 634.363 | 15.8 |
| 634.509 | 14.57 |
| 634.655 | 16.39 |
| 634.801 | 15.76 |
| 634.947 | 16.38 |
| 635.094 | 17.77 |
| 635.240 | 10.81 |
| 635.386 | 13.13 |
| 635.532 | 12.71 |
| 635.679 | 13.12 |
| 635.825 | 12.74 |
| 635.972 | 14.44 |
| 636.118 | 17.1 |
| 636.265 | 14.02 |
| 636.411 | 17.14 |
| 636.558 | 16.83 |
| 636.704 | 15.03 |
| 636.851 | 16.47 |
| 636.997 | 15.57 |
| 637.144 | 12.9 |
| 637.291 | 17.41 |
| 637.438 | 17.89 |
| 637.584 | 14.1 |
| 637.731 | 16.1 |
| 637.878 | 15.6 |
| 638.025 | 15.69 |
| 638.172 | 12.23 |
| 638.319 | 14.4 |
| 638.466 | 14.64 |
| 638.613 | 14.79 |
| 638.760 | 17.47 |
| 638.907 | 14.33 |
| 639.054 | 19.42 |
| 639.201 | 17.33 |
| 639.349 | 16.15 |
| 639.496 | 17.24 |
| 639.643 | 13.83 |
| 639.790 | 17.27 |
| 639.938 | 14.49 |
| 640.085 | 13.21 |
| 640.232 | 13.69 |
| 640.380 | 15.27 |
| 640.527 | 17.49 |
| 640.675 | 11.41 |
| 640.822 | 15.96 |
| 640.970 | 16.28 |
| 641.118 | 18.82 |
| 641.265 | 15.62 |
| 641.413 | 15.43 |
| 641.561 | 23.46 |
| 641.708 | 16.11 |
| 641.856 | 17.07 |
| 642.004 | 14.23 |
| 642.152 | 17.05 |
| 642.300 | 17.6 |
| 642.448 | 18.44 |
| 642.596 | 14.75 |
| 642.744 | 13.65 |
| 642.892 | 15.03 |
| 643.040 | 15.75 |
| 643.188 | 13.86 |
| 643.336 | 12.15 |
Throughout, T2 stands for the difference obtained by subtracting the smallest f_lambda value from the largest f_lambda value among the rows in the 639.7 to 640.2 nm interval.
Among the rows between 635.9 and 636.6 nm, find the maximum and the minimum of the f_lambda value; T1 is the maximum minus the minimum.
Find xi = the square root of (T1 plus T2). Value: 2.68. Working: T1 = 3.1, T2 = 4.1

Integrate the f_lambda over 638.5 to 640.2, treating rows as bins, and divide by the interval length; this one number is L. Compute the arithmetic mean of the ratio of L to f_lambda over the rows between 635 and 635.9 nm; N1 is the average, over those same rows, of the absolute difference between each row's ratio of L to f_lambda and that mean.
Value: 0.109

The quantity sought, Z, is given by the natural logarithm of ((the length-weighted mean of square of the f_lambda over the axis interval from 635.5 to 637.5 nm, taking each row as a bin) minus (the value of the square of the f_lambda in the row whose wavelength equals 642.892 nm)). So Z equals 2.4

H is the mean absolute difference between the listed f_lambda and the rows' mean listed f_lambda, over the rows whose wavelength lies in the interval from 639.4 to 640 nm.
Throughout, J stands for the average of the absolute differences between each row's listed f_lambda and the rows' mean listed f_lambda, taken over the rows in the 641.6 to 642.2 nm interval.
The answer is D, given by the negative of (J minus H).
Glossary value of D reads 0.6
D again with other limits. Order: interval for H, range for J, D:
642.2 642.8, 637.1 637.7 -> -0.2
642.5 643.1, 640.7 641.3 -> -0.5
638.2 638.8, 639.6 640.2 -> -0.2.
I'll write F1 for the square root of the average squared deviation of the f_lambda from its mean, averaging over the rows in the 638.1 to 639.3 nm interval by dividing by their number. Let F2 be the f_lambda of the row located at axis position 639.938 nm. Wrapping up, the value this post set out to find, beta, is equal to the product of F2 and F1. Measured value 31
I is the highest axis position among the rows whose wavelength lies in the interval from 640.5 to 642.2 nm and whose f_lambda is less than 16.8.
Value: 642.004 nm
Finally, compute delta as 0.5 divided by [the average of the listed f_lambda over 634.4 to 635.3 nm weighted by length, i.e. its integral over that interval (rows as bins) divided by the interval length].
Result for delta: 0.0325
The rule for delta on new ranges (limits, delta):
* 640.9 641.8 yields 0.0284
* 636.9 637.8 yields 0.0319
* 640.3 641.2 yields 0.0315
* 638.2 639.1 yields 0.0321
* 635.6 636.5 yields 0.0339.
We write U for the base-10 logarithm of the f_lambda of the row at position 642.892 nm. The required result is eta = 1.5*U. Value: 1.77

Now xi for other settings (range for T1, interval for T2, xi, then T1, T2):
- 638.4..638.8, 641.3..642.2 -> 3.47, 2.8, 9.2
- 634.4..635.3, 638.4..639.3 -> 3.47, 7.0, 5.1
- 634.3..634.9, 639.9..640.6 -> 2.47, 1.8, 4.3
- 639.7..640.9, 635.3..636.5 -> 3.24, 6.1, 4.4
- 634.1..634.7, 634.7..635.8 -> 2.96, 1.8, 7.0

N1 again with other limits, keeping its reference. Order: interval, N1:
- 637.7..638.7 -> 0.068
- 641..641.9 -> 0.102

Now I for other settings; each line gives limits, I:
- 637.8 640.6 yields 640.380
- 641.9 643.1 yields 643.040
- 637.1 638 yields 637.878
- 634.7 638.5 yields 638.466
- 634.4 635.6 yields 635.532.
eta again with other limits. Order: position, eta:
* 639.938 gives 1.74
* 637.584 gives 1.72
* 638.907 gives 1.73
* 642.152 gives 1.85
